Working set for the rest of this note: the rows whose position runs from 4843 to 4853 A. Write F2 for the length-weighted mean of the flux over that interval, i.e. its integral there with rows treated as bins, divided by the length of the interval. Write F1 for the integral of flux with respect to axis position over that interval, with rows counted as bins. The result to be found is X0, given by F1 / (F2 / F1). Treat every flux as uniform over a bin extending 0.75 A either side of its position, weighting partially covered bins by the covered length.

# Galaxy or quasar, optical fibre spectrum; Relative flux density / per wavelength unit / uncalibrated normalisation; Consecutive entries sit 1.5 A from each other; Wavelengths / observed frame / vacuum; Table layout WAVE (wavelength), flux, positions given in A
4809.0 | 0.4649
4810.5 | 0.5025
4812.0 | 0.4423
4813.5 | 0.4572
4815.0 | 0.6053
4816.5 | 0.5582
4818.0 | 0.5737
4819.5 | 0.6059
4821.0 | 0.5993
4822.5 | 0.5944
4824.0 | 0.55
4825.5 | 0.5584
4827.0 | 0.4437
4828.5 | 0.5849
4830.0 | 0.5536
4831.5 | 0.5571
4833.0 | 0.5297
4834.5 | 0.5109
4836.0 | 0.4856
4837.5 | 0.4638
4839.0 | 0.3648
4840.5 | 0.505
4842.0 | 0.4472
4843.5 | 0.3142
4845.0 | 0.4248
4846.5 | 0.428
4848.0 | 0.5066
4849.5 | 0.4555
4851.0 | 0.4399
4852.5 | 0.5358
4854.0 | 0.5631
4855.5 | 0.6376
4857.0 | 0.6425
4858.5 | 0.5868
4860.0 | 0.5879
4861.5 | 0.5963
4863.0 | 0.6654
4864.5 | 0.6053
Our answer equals 44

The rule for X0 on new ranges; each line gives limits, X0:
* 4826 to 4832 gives 19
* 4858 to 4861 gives 5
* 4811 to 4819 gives 34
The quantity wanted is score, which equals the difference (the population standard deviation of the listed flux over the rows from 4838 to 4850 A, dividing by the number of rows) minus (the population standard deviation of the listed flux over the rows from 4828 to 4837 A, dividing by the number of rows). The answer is 0.029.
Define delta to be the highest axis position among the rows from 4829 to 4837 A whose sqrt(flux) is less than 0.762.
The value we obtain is 4836.0 A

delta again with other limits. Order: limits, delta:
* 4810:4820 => 4818.0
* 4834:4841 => 4840.5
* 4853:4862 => 4854.0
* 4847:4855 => 4854.0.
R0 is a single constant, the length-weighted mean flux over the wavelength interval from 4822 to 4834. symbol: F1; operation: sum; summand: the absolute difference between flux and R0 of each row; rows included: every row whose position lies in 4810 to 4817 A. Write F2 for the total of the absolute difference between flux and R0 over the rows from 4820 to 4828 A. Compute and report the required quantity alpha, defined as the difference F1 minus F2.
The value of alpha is 0.08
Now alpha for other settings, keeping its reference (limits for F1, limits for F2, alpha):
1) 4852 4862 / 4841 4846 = -0.09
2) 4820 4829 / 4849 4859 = -0.19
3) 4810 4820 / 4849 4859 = -0.06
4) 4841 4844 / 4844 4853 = -0.15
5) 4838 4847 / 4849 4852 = 0.59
